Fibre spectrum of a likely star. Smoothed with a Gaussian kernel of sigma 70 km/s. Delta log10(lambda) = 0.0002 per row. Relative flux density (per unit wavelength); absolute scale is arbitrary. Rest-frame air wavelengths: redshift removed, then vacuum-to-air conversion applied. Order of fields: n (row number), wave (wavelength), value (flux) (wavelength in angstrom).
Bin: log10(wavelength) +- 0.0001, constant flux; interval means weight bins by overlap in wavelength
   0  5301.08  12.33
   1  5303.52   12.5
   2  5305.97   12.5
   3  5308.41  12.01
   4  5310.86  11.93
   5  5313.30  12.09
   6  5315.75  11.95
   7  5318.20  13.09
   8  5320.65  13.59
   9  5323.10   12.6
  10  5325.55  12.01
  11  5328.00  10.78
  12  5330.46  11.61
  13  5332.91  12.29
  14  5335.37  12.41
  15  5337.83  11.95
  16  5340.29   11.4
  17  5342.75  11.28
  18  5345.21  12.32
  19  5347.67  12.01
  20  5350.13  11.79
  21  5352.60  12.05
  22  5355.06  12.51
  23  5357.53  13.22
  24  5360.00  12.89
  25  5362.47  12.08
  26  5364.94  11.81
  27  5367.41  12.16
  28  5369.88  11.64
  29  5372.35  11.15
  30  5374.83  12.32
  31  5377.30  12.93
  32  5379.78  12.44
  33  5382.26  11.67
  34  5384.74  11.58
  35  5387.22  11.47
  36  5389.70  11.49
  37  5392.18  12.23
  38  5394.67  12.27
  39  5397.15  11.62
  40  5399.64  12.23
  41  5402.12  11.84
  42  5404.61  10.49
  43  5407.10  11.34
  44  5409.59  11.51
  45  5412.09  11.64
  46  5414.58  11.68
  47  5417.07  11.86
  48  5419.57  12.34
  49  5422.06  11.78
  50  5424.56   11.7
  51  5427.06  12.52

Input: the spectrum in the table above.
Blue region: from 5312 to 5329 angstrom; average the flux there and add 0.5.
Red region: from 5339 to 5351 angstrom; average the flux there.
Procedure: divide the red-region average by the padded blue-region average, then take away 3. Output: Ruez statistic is -2.08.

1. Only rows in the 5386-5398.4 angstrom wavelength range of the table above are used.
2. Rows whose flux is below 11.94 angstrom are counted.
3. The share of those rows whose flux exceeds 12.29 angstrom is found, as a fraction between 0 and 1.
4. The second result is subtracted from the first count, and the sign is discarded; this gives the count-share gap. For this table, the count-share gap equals 3.0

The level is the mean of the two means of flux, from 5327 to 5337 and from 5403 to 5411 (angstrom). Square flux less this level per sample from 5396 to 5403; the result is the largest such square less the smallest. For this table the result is 0.6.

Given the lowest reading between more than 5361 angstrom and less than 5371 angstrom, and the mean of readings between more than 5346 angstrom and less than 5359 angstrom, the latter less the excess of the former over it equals 13.0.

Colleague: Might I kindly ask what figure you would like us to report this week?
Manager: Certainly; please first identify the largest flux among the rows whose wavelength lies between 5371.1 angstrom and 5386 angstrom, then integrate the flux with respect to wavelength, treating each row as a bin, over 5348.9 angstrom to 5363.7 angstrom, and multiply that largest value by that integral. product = 2377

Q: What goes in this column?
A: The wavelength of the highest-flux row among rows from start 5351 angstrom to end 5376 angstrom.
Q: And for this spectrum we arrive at 5357.53 angstrom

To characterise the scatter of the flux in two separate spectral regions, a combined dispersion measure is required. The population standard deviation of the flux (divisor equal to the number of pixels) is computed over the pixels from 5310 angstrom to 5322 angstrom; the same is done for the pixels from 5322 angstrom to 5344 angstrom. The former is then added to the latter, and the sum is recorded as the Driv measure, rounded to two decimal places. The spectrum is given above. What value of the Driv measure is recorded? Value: 1.24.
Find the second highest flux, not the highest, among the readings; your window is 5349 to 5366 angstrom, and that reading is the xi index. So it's 12.89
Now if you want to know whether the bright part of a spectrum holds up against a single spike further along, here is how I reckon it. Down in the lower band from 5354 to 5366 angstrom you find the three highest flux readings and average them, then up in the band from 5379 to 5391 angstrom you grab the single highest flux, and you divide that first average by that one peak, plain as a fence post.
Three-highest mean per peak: 1.03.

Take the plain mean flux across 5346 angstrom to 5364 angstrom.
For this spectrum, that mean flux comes 12.4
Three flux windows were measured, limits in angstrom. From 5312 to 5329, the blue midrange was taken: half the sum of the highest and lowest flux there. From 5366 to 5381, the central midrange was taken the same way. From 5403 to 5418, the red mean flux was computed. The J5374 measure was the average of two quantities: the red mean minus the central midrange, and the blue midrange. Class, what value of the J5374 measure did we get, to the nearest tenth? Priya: 5.8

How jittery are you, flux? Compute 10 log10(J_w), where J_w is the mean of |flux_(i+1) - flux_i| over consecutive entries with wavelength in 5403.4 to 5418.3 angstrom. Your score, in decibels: -5.6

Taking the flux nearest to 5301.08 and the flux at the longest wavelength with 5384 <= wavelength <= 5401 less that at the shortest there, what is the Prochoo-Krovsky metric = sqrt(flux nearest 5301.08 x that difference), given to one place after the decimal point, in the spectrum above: 2.8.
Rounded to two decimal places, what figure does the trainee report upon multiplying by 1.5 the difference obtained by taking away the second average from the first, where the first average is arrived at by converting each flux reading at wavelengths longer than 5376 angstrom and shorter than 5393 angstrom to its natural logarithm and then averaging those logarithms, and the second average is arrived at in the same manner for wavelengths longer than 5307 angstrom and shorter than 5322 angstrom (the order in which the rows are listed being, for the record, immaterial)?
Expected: -0.06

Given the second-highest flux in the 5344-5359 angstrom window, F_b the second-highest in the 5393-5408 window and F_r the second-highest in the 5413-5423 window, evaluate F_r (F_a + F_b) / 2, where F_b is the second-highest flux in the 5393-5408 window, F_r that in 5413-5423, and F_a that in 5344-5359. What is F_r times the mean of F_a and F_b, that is 147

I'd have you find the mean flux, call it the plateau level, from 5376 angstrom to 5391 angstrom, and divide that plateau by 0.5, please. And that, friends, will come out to 23.9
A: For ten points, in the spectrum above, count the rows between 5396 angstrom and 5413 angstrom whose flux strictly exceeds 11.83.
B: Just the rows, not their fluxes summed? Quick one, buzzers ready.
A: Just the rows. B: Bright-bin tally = 2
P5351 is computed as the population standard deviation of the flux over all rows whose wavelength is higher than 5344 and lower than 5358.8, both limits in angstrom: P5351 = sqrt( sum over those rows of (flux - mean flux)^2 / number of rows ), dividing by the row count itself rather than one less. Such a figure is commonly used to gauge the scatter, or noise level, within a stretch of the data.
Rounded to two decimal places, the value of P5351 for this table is 0.46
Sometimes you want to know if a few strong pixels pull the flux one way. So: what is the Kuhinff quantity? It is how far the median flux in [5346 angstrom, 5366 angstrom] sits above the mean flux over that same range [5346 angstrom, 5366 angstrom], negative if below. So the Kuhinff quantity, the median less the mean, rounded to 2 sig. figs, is -0.23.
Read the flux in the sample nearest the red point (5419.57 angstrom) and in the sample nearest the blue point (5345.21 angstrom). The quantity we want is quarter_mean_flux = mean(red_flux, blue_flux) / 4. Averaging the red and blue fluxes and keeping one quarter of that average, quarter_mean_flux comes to 3.08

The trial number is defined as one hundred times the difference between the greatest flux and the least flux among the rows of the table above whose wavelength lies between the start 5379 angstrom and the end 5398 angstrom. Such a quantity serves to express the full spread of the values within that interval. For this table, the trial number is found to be 97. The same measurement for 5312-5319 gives 114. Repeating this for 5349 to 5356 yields 72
